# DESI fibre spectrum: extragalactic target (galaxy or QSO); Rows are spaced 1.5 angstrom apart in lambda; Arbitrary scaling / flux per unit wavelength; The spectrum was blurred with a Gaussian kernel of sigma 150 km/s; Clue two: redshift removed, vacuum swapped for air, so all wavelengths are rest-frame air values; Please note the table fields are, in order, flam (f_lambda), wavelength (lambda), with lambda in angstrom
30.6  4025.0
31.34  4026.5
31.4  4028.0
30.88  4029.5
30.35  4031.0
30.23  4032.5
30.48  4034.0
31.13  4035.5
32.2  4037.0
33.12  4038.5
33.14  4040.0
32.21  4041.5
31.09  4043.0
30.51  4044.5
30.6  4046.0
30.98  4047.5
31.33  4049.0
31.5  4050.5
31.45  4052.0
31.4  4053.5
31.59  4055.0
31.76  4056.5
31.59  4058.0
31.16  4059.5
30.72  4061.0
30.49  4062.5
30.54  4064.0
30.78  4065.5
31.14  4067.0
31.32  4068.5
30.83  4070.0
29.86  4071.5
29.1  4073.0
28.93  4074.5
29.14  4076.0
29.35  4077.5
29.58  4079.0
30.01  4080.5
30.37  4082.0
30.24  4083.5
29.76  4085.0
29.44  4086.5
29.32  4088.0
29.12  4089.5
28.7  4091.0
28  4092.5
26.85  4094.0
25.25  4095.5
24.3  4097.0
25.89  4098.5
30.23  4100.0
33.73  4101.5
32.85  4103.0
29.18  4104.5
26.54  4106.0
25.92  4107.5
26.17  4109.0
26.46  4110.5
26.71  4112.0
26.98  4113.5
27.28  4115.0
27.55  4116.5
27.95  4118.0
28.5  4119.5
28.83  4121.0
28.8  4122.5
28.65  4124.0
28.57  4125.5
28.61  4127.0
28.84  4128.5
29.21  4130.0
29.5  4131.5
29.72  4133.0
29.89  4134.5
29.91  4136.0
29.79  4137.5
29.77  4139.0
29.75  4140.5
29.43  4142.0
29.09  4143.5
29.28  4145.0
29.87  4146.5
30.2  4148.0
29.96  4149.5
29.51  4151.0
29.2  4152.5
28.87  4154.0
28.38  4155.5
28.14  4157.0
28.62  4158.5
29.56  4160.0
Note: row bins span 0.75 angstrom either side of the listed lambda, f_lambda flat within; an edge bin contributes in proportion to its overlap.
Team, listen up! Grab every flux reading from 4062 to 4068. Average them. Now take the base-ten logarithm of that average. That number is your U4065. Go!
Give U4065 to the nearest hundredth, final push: 1.49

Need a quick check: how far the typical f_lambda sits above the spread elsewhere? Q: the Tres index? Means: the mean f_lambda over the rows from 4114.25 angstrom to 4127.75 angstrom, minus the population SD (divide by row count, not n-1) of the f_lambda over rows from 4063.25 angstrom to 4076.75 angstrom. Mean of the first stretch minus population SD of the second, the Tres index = 27.4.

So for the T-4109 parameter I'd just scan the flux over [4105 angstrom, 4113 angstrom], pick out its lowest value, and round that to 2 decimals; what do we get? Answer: 25.92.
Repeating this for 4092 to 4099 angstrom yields 24.30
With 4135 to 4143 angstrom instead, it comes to 29.43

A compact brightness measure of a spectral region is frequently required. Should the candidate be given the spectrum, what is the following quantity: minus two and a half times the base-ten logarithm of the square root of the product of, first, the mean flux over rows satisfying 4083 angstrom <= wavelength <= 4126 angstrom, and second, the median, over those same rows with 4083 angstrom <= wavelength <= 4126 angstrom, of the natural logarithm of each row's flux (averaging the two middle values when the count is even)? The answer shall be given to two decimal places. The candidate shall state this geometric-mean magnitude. -2.47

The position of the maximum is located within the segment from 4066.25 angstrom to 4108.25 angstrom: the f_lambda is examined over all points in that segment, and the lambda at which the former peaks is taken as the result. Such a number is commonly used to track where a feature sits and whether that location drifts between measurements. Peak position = 4101.5 angstrom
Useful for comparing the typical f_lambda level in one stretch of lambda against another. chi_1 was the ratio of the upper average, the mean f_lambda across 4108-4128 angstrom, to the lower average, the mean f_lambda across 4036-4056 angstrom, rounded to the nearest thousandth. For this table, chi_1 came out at 0.878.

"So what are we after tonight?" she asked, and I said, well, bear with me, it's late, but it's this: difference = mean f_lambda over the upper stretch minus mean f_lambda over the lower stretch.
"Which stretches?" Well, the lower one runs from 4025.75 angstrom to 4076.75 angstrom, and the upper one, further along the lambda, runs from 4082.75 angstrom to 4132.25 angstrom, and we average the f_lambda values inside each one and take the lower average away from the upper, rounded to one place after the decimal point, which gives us -2.7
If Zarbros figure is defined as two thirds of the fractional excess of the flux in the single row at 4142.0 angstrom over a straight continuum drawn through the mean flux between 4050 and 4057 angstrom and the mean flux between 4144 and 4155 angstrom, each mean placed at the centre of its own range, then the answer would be -0.006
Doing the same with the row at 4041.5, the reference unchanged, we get 0.009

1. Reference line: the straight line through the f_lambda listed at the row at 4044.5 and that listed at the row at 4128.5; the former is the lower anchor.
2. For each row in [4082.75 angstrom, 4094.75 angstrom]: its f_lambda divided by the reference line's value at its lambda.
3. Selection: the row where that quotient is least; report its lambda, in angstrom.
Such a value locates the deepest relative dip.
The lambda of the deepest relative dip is 4094.0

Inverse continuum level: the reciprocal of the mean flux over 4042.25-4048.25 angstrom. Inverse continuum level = 0.0325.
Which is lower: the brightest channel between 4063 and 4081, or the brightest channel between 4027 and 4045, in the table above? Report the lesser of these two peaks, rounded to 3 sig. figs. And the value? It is 31.3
